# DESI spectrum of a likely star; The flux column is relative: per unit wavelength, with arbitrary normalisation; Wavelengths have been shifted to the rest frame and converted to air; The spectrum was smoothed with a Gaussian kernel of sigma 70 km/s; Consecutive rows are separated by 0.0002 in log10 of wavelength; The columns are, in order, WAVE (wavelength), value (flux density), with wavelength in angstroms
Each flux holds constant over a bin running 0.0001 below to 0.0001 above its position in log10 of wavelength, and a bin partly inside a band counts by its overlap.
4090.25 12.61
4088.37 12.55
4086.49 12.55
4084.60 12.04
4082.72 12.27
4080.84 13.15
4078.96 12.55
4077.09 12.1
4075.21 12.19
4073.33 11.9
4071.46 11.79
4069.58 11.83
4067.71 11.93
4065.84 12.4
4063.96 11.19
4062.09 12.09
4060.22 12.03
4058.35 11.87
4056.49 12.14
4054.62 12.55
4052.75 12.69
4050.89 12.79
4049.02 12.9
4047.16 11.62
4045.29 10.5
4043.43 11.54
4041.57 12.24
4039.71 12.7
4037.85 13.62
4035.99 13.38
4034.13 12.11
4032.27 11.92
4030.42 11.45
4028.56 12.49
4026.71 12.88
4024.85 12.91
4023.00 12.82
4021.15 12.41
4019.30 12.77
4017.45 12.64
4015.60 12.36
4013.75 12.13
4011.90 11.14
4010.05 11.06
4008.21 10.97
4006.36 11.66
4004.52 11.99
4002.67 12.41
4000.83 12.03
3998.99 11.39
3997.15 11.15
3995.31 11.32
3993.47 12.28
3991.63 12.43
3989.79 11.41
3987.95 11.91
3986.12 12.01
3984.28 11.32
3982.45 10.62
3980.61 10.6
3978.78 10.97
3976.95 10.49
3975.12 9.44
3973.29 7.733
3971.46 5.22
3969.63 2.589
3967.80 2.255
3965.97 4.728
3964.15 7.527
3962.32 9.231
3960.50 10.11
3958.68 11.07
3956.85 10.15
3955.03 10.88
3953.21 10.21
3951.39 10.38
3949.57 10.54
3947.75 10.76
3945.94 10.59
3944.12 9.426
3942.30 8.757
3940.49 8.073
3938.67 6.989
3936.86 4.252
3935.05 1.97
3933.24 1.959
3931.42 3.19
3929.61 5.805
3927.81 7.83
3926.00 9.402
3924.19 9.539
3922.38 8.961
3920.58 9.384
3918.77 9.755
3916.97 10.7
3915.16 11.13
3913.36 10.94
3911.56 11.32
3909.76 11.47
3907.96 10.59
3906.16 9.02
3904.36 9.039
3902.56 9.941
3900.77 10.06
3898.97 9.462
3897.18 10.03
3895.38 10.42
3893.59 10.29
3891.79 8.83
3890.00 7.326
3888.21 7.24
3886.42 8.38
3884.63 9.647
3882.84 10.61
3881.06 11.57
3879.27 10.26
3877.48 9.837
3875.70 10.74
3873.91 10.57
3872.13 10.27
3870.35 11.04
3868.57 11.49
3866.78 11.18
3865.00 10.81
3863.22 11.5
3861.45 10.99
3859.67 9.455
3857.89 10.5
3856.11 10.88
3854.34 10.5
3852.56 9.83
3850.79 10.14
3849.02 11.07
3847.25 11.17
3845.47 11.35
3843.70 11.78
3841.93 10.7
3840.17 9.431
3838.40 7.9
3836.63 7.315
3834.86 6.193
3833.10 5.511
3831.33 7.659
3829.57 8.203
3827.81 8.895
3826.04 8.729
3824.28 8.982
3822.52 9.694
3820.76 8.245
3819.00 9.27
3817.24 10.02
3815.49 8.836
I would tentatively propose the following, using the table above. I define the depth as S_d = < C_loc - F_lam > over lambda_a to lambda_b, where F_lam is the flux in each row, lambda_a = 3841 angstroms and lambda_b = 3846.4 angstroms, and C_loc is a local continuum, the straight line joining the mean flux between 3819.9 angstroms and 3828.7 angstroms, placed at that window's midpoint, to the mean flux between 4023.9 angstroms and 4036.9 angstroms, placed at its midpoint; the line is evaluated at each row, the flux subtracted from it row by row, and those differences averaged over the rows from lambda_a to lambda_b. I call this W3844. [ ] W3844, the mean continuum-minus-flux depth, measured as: -2.0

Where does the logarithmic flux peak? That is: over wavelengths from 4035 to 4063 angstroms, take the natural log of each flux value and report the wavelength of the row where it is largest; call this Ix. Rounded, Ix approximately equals 4037.85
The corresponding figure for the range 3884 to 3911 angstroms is 3909.76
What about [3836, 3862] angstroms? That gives 3843.70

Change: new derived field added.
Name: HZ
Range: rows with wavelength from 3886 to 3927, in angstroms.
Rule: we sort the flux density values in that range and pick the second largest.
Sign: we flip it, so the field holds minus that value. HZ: -11.3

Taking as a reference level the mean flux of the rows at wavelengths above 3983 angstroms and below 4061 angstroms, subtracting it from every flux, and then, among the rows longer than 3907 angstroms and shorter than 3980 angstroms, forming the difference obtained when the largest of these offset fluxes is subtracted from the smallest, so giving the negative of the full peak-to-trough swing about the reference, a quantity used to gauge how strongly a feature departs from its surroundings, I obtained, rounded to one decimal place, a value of -9.5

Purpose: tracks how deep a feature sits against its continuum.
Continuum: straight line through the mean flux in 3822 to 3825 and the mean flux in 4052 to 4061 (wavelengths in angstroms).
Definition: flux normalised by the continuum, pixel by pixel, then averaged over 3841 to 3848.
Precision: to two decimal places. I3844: 1.17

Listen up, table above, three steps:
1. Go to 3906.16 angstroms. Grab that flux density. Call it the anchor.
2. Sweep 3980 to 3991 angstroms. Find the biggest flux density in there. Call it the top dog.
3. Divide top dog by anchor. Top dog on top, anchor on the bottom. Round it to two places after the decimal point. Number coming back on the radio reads 1.33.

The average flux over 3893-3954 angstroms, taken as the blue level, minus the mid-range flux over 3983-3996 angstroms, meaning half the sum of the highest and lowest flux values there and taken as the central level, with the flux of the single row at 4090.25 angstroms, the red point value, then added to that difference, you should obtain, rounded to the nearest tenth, 9.6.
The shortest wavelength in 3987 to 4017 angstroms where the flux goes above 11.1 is 3987.95 angstroms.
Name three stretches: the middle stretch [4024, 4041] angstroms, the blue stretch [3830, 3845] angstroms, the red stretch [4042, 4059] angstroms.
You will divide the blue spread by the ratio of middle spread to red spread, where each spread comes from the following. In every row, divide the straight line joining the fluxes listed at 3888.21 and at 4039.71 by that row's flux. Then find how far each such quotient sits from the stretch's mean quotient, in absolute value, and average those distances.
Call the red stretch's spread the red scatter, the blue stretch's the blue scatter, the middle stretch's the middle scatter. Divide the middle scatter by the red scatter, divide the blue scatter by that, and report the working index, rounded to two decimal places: 0.14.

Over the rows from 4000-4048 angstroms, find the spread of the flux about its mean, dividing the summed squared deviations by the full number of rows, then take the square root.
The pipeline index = 0.74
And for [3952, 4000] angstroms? 2.80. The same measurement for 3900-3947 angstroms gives 2.74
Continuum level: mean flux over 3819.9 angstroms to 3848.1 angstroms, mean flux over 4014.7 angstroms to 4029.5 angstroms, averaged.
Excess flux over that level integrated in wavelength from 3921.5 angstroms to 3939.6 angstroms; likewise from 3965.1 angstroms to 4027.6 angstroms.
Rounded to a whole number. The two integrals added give -93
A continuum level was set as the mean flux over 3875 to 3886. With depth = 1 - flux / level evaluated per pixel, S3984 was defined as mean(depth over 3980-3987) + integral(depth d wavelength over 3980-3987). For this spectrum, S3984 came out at -0.6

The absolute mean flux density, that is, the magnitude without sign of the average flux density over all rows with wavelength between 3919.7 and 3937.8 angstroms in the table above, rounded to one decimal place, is 6.2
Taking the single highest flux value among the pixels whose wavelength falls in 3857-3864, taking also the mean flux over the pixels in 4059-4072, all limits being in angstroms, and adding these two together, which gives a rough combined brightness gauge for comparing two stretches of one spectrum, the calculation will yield 23.4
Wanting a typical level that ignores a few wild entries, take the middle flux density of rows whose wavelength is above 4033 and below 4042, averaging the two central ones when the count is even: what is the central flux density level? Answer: 12.7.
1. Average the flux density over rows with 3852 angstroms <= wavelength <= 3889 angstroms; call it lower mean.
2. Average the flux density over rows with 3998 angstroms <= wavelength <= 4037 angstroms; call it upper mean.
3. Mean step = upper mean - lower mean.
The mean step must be 1.8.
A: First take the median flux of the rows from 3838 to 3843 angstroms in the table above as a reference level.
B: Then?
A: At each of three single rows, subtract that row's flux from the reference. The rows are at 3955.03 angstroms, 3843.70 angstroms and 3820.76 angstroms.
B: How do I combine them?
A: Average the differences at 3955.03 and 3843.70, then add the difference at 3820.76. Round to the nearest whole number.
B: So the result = -1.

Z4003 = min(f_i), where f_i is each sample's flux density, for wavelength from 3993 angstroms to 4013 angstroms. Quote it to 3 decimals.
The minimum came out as 10.970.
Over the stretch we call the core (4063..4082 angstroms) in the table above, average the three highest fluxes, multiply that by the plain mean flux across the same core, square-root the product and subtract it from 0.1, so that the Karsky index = -12.3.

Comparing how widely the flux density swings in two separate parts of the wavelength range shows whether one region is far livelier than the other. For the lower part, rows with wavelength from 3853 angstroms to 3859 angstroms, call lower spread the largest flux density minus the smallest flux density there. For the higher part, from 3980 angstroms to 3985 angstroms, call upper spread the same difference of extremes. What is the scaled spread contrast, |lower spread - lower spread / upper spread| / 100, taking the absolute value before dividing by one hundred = 0.0015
